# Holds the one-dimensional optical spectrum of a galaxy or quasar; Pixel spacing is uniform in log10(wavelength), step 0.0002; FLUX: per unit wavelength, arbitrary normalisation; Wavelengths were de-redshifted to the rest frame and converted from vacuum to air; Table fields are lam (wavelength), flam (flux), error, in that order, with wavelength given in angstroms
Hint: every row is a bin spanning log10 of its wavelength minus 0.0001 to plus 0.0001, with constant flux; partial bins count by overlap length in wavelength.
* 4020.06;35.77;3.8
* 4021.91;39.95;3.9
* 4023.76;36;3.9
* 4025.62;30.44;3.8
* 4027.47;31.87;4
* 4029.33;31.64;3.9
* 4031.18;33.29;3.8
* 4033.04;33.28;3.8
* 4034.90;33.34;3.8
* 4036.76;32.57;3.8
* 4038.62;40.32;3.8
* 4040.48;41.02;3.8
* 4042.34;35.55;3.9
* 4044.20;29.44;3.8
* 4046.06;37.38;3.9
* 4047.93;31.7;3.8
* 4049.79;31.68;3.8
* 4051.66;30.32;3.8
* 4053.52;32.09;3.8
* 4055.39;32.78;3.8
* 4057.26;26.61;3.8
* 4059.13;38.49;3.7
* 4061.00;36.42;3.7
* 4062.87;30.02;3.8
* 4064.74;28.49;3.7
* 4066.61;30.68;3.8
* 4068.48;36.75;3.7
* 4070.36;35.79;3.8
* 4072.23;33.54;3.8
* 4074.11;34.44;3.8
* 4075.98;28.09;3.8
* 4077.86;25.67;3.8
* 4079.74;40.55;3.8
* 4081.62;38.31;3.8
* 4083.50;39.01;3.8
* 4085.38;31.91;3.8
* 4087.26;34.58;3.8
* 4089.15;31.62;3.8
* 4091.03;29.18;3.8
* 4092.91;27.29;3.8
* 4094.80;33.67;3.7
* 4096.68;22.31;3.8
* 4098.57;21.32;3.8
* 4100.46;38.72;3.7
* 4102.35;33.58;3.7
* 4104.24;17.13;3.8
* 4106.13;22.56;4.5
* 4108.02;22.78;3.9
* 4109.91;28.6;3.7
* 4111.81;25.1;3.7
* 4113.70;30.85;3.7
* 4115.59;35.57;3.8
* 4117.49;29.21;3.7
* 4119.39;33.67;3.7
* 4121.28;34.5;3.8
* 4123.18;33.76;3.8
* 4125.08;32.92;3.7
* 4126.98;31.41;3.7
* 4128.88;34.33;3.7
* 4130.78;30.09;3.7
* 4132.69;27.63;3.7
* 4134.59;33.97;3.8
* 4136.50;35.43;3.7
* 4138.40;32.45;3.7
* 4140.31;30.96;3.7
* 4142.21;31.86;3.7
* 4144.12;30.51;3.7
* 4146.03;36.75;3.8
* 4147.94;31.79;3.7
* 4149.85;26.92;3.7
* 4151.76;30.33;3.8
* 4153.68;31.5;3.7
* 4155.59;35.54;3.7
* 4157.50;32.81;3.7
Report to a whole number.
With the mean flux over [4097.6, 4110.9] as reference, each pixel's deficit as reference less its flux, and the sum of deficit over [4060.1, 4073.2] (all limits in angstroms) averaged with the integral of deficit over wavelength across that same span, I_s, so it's -68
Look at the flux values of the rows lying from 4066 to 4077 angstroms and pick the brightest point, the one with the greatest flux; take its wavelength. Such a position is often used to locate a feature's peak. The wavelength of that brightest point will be 4068.48 angstroms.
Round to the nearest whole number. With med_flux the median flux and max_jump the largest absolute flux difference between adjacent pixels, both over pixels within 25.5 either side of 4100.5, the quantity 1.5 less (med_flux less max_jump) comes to -13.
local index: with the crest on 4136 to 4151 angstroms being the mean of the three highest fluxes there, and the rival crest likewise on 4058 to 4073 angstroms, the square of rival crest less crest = 5.5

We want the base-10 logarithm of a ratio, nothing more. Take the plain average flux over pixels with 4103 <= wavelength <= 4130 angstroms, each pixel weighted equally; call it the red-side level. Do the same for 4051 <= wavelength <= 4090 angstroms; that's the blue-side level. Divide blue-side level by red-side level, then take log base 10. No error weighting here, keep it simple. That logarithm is 0.051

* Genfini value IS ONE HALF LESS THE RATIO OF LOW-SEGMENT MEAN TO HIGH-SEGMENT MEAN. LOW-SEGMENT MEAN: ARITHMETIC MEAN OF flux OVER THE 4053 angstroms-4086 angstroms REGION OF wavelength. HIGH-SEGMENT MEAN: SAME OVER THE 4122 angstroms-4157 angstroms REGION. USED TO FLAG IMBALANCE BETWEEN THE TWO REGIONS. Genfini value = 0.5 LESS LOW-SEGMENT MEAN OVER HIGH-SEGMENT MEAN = -0.54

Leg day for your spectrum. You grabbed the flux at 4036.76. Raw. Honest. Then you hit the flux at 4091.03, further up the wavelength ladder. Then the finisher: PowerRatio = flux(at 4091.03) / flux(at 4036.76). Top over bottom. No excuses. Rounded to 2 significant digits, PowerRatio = 0.90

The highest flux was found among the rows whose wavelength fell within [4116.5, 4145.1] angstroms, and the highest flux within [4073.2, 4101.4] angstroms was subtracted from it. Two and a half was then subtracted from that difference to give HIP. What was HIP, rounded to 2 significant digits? -7.6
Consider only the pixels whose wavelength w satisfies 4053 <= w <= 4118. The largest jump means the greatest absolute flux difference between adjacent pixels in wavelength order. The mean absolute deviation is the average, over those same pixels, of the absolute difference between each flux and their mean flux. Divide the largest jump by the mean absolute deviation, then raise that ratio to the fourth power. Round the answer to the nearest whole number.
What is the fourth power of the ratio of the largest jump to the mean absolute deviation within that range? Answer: 205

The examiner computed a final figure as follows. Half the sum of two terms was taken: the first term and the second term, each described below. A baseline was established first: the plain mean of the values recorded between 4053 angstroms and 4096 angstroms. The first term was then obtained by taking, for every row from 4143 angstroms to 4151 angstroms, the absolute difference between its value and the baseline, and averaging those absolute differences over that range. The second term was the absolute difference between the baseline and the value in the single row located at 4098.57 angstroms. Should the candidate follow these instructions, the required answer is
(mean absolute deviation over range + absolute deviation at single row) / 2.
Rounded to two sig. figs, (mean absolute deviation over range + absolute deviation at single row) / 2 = 7.4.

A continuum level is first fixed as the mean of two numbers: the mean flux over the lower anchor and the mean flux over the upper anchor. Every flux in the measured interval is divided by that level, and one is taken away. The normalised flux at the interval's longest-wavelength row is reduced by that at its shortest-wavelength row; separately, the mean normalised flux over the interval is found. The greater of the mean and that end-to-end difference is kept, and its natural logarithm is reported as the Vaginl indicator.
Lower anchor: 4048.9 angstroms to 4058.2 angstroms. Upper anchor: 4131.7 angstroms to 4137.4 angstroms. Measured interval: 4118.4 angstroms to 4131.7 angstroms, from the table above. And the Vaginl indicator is -3.1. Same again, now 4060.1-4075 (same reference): -2.9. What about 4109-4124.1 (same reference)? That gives -1.8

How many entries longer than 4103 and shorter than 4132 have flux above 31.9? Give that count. 6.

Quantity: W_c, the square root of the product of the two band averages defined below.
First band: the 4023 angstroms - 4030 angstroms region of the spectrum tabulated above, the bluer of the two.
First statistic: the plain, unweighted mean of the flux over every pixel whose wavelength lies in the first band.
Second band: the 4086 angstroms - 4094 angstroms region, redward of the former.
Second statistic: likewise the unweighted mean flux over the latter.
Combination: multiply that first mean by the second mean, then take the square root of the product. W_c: 31.6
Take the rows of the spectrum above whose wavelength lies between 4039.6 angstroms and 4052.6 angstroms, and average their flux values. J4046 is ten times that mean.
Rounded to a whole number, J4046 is 339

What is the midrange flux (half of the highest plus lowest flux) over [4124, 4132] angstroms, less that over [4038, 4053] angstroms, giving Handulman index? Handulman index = -3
